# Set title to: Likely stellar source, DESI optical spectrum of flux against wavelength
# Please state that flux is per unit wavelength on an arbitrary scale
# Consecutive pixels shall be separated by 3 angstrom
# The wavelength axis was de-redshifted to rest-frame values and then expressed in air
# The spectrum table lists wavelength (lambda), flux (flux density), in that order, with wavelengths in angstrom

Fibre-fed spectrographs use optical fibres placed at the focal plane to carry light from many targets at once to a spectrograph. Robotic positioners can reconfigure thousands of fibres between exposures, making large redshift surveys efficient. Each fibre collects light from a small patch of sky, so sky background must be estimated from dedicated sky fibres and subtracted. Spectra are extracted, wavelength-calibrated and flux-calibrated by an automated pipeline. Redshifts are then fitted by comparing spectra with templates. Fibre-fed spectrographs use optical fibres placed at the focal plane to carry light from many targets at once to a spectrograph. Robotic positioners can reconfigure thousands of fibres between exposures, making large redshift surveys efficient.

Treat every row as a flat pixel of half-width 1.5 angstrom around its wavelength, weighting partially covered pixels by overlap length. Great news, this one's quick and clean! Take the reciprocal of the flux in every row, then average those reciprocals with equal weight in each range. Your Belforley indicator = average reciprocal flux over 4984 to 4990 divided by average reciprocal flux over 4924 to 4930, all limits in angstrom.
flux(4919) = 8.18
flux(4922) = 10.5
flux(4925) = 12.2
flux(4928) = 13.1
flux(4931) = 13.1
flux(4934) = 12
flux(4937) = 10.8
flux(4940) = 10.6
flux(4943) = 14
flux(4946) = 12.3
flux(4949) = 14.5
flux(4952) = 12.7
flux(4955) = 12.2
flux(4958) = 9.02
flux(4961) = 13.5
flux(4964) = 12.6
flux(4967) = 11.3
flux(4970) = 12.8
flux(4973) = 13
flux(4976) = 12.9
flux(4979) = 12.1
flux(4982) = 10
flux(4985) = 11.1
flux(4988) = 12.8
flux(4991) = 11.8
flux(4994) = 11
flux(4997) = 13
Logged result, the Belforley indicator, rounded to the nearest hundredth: 1.06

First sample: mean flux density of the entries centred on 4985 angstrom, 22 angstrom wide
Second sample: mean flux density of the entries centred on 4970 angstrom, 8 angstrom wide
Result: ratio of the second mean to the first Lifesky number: 1.06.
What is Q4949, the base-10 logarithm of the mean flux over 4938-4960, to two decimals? 1.09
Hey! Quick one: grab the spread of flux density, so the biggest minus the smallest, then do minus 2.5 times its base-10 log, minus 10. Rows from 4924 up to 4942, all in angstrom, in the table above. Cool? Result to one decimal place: -11.0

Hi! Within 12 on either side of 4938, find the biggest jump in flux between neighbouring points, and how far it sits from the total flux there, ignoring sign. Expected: 97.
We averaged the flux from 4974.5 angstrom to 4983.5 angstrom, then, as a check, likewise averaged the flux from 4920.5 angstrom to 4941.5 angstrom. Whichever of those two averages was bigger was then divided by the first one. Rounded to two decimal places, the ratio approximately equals 1.01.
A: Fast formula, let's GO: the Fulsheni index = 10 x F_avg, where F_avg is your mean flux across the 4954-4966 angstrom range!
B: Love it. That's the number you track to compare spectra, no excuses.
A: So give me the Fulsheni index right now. 118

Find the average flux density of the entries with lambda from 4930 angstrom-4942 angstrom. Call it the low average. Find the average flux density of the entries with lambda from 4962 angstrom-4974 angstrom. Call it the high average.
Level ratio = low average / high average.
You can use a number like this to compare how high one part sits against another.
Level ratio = 0.94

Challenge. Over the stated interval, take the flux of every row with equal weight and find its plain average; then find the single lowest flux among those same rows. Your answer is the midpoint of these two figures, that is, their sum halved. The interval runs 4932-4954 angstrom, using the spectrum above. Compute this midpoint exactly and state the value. 11.5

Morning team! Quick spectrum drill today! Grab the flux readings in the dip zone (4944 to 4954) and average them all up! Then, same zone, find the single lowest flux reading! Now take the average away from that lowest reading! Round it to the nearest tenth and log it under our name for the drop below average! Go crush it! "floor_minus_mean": -0.9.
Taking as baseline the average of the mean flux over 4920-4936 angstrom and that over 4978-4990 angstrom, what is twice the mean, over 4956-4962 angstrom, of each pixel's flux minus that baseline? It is -1.2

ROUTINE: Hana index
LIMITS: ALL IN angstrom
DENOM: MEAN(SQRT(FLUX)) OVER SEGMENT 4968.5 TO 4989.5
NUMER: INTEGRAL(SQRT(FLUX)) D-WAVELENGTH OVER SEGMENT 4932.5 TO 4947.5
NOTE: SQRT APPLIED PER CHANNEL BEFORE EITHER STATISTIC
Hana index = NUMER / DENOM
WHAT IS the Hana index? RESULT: 15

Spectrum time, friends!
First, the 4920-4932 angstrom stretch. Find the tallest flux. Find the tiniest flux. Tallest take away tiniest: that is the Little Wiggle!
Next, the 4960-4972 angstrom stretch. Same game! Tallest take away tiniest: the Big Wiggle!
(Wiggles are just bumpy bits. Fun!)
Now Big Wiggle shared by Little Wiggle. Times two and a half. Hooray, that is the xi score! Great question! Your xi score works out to 2.1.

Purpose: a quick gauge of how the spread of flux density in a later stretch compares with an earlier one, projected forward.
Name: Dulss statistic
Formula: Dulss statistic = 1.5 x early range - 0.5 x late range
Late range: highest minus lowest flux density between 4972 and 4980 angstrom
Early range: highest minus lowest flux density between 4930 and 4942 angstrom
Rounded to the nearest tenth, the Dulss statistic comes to 3.3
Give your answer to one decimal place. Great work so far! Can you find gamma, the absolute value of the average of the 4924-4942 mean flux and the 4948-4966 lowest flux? 10.5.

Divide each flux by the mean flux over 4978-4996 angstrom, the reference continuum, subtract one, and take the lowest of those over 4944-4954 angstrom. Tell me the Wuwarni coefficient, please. 0.07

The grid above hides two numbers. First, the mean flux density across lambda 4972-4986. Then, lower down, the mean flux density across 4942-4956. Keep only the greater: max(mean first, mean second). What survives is 13.1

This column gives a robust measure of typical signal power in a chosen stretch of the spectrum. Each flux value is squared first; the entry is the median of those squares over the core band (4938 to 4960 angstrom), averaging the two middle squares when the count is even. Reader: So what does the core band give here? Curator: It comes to 151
